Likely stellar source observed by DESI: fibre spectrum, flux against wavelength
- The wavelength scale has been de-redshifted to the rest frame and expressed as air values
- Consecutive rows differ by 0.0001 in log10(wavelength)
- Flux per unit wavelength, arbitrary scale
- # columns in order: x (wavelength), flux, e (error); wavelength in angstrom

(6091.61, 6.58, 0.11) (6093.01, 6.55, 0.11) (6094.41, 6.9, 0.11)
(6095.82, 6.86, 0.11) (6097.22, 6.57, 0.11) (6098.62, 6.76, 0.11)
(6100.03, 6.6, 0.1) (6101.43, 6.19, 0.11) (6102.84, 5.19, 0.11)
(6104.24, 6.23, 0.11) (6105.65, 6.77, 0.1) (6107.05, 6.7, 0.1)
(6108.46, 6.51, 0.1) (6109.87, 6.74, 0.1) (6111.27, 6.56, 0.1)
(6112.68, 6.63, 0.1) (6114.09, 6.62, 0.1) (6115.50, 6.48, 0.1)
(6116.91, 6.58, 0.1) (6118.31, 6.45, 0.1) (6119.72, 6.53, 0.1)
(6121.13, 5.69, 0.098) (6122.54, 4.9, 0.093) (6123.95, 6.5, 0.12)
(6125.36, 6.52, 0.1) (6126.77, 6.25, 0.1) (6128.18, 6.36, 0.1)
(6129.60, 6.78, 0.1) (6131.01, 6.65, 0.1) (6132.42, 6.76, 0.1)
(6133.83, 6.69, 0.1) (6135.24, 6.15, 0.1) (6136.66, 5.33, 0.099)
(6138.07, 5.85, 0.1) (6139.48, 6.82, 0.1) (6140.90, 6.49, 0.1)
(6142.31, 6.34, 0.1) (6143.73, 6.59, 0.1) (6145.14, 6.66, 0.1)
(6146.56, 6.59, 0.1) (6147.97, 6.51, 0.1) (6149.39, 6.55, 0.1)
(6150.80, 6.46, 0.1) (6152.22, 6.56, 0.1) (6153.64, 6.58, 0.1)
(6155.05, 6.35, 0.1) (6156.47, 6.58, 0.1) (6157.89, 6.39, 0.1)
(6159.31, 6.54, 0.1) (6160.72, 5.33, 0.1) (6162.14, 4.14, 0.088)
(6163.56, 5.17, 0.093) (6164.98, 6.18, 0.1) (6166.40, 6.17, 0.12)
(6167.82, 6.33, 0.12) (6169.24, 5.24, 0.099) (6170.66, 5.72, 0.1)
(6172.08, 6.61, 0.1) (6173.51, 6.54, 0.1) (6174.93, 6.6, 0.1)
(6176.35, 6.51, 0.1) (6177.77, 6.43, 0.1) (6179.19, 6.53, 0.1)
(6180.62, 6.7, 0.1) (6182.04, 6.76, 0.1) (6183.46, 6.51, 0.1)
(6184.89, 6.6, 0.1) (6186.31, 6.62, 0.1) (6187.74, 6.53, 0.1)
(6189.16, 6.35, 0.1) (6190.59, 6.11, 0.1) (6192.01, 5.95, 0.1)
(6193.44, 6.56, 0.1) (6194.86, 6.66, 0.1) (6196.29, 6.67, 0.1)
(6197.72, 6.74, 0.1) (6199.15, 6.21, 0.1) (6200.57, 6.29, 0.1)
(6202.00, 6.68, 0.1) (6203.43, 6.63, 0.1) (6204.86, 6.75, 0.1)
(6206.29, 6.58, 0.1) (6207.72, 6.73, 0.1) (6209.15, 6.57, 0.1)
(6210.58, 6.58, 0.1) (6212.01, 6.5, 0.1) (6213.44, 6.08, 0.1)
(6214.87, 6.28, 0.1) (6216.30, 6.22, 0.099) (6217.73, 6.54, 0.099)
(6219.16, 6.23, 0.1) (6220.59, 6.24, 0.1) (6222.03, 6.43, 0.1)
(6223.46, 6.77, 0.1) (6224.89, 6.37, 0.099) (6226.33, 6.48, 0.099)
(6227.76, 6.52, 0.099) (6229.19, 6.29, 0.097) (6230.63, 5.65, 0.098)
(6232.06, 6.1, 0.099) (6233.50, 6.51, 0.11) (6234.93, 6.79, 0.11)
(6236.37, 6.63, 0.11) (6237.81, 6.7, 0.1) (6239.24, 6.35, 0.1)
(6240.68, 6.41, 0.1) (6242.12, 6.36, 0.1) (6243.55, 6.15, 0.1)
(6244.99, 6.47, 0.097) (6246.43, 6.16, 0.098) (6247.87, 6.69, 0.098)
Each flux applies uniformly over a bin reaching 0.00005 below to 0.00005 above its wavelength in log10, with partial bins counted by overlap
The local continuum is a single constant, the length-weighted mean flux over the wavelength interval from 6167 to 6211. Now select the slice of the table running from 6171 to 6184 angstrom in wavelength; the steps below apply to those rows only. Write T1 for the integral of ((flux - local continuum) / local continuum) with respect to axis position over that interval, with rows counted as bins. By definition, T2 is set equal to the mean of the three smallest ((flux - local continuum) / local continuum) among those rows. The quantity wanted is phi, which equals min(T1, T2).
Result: 0.00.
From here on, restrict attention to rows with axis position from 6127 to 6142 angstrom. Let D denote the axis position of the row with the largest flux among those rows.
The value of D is 6139.48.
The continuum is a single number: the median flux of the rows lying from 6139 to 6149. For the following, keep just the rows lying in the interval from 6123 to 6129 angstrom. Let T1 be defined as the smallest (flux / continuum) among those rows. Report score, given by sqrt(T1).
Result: 0.97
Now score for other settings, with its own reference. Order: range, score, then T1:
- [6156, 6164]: 0.79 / 0.63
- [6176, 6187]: 0.99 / 0.98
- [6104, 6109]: 0.97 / 0.95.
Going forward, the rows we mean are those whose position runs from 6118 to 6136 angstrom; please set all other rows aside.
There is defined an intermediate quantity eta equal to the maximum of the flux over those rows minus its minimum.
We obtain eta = 1.88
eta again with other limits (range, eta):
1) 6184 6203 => 0.79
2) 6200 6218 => 0.67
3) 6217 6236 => 1.14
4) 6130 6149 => 1.49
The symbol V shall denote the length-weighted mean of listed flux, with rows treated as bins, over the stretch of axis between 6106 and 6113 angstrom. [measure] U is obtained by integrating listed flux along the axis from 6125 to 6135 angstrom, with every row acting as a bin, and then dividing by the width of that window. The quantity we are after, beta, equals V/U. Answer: 1.01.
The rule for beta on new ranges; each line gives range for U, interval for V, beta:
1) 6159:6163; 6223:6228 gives 1.25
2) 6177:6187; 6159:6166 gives 0.83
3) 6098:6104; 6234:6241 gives 1.07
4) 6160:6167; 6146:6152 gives 1.21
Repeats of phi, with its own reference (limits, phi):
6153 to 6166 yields -1.08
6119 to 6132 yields -0.41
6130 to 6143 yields -0.21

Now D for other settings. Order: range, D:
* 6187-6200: 6197.72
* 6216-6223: 6217.73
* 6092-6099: 6094.41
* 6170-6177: 6172.08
